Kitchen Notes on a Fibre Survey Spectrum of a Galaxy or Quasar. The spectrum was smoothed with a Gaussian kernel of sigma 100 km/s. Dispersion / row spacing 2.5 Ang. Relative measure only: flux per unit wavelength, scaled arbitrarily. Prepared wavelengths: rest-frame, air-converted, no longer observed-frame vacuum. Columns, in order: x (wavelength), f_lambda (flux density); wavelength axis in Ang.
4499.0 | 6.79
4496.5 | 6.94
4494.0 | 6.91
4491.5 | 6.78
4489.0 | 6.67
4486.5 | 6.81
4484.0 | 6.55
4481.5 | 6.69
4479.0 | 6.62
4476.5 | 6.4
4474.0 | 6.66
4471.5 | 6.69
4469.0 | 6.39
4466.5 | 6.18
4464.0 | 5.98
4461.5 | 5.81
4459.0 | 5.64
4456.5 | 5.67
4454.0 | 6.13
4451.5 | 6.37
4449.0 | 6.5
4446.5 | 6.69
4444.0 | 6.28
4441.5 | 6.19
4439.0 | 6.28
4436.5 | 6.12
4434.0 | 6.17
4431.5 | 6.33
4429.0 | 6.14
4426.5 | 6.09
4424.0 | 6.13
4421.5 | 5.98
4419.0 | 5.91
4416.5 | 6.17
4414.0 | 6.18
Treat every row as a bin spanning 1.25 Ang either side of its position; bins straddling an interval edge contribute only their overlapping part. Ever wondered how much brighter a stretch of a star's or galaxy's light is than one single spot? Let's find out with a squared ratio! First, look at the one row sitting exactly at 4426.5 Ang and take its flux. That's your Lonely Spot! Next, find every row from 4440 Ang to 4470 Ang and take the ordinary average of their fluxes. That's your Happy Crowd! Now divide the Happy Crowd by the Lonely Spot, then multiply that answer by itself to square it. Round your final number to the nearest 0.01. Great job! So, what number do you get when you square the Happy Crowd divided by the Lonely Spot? 1.02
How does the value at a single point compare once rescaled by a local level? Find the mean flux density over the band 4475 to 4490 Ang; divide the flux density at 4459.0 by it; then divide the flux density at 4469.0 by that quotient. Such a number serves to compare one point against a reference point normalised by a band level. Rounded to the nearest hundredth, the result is 7.50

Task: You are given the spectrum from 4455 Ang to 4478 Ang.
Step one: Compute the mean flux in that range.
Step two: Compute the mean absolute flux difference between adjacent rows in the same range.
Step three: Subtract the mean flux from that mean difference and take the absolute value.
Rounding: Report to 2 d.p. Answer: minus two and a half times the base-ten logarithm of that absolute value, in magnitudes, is -1.94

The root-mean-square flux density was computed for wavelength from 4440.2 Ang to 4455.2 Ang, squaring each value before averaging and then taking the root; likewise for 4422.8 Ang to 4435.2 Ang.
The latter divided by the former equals 0.97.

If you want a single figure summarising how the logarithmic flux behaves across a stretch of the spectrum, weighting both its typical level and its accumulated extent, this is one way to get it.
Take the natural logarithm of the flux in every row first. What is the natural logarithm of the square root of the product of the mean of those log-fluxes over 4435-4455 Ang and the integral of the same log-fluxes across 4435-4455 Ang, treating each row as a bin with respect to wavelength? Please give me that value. 2.11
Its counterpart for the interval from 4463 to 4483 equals 2.12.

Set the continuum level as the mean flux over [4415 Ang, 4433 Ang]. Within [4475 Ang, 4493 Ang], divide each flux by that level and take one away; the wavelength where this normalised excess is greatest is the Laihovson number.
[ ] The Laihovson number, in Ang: 4486.5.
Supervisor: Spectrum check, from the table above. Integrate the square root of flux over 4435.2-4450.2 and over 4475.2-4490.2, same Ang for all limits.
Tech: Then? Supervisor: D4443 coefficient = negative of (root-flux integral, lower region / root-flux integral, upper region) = -0.98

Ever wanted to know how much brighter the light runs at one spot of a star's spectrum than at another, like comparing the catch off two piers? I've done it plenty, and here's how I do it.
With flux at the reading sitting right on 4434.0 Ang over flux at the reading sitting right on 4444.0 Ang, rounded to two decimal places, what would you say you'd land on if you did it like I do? 0.98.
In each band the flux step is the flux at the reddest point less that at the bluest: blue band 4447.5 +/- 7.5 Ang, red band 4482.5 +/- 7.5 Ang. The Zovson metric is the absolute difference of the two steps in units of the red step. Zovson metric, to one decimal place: 1.2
